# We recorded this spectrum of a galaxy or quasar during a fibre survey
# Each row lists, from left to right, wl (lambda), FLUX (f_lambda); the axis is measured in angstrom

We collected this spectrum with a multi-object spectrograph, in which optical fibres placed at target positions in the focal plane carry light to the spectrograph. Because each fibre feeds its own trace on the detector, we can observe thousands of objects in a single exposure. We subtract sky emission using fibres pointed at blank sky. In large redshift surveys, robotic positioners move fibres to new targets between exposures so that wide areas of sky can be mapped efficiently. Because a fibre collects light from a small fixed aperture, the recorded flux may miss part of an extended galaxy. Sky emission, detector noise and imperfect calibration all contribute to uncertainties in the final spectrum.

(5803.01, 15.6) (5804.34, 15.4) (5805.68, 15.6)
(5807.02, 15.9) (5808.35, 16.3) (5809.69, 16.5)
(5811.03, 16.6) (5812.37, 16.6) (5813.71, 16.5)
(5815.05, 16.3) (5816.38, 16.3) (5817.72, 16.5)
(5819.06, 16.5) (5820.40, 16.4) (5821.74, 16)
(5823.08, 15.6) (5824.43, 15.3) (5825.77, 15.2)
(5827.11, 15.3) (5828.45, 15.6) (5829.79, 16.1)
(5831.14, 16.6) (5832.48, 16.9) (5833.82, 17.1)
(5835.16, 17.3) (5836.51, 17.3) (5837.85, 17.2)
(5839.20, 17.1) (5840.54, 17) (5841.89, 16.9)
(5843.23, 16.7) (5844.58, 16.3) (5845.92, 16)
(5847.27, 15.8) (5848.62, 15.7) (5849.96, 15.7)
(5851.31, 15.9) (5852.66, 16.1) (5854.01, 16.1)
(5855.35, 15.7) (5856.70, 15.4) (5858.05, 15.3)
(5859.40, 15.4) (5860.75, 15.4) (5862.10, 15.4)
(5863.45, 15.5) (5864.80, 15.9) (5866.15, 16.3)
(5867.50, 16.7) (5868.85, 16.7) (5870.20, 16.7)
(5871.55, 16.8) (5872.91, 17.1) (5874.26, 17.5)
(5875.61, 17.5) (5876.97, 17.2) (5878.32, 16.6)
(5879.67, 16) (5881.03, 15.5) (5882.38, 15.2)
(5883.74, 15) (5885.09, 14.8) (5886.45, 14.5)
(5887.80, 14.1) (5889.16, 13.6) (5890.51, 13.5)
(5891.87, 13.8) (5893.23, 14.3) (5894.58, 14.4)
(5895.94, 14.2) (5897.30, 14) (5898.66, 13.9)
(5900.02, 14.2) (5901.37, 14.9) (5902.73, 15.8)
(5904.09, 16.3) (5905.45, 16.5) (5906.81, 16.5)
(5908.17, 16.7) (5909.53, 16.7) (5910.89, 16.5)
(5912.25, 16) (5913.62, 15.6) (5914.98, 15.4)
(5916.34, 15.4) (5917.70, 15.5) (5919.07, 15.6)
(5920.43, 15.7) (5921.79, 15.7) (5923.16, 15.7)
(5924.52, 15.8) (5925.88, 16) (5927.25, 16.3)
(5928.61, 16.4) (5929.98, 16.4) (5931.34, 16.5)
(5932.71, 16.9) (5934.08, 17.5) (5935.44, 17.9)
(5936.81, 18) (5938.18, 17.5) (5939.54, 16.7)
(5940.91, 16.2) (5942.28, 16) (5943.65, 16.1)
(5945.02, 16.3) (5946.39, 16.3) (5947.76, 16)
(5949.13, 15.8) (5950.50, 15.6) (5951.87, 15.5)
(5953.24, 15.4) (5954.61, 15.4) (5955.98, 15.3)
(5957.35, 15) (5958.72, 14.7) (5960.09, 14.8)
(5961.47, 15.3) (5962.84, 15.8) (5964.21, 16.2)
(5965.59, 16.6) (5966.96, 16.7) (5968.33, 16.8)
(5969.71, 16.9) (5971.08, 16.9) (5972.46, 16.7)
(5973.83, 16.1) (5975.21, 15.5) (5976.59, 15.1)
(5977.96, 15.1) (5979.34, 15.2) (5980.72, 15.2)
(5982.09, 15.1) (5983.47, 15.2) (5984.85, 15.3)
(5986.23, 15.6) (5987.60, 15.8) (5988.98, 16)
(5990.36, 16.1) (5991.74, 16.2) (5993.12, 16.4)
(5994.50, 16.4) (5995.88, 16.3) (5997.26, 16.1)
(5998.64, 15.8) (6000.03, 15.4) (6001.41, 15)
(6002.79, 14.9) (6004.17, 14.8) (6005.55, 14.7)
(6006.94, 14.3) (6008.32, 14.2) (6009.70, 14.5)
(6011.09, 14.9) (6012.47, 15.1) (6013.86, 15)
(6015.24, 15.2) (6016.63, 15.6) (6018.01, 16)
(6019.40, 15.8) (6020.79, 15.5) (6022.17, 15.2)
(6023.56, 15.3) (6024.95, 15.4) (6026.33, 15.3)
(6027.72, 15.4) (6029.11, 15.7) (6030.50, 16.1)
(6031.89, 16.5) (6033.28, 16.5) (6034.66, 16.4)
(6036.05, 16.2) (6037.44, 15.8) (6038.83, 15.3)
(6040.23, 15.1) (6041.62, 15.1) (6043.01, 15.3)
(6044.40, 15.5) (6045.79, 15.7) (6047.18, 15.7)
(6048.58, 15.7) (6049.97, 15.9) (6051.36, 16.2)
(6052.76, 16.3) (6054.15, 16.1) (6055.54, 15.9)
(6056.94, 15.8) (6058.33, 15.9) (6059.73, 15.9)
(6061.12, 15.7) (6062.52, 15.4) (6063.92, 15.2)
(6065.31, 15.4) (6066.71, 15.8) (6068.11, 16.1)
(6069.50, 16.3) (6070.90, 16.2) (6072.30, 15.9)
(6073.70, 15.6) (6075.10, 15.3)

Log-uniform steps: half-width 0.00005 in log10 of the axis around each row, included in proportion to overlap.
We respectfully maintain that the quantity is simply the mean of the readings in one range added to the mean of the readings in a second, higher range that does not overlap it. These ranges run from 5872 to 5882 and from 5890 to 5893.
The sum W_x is 30.4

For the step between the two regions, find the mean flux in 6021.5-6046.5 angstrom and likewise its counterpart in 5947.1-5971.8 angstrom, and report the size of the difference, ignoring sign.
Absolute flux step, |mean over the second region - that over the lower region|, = 0.16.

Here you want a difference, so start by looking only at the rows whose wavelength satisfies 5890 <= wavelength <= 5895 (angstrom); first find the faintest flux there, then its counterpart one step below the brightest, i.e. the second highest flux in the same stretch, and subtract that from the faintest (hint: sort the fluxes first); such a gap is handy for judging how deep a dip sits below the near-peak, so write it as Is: -0.80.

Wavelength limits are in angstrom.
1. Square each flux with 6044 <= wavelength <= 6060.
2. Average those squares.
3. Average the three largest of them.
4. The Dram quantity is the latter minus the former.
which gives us 10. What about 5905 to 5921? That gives 20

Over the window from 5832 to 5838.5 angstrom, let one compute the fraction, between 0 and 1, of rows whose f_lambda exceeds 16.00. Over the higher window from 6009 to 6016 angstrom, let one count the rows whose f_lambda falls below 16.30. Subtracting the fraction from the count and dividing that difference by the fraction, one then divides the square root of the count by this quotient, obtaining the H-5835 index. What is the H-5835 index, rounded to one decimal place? 0.6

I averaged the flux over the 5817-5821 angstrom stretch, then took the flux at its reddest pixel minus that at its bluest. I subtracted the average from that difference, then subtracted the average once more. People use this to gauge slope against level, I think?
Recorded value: -33.0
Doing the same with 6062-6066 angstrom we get -30.7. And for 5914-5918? -30.8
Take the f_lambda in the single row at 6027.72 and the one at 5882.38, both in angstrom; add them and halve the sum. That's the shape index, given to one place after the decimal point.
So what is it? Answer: 15.3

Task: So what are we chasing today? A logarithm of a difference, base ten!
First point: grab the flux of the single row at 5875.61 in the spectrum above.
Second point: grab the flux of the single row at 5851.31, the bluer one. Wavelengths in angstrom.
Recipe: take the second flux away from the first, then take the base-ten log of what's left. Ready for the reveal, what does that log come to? 0.2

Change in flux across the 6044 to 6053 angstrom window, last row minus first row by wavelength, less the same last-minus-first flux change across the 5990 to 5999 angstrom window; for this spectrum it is 1.1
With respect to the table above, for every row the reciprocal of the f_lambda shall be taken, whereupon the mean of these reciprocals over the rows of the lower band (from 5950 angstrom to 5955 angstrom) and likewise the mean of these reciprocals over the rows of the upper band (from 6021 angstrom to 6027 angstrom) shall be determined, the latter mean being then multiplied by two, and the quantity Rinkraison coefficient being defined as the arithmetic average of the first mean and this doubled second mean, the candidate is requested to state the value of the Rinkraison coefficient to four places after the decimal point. 0.0977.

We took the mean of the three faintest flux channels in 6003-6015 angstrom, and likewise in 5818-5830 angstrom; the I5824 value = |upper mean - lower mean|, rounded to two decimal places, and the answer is 0.93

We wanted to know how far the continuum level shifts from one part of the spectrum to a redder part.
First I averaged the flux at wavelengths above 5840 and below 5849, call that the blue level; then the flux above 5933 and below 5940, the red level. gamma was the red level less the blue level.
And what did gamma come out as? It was 1.18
